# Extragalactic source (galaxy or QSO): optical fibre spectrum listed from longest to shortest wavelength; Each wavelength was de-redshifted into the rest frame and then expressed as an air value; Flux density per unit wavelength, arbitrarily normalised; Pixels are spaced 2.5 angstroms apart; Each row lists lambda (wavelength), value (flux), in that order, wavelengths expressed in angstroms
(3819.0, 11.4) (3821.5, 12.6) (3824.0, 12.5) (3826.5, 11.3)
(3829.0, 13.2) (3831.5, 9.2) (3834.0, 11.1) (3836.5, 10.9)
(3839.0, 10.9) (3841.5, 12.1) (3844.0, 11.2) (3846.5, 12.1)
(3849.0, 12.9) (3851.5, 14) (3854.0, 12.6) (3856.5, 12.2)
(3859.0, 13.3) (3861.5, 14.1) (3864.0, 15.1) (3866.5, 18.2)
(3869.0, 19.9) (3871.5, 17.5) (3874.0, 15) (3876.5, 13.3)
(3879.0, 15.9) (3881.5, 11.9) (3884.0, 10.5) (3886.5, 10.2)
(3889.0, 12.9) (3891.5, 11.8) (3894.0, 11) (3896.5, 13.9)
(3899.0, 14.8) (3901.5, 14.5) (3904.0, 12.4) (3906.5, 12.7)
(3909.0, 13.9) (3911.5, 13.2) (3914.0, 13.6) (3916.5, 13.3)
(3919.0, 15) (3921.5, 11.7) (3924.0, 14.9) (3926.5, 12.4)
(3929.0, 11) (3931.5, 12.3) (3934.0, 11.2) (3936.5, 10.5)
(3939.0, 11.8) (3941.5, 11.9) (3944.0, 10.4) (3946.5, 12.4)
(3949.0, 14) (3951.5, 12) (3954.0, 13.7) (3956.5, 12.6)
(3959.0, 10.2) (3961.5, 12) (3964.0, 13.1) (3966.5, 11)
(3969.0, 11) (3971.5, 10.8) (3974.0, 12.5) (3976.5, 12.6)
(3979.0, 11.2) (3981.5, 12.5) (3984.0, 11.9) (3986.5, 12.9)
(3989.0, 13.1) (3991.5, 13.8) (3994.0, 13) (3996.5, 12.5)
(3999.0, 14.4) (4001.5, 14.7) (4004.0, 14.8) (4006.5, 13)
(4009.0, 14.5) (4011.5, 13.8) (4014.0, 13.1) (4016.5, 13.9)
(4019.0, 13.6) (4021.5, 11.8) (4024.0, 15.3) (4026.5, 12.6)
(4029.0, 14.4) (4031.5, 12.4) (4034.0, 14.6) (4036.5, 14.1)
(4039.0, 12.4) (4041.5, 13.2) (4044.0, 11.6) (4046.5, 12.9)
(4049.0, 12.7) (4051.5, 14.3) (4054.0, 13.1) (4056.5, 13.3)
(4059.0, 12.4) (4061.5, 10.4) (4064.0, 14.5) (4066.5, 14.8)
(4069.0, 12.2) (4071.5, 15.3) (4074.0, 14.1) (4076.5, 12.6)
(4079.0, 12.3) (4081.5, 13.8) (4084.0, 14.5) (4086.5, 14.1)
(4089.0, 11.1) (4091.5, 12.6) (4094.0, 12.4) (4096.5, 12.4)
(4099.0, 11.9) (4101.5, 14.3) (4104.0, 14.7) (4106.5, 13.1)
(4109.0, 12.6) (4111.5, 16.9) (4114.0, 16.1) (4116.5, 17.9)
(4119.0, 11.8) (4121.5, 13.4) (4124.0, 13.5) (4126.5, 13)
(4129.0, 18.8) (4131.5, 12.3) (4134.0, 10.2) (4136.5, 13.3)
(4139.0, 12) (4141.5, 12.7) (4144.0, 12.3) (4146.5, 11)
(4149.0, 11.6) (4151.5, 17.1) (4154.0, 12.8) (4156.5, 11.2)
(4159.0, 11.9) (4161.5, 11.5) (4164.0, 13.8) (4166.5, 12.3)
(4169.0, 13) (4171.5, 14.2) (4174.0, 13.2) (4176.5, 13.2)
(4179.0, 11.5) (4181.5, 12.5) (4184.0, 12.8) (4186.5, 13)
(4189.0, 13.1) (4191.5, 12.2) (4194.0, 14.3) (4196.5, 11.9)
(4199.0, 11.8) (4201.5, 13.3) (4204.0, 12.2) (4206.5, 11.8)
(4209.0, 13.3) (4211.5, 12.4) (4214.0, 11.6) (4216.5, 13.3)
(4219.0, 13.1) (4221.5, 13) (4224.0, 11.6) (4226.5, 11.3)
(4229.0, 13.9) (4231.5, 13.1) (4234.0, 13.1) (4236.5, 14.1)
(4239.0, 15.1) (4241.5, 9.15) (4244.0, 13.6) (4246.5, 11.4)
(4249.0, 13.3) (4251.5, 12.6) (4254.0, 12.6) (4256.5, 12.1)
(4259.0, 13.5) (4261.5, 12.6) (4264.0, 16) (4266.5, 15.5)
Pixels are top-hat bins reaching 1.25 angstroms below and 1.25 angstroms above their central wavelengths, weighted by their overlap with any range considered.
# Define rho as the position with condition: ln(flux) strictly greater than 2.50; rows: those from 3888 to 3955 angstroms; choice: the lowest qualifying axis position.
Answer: 3889.0 angstroms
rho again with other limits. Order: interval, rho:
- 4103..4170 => 4104.0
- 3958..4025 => 3964.0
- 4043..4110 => 4046.5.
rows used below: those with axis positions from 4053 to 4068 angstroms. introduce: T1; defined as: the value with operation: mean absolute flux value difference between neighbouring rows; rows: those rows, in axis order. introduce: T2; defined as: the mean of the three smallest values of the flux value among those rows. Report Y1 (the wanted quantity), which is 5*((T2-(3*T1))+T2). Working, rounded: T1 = 1.50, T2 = 12.0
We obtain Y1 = 97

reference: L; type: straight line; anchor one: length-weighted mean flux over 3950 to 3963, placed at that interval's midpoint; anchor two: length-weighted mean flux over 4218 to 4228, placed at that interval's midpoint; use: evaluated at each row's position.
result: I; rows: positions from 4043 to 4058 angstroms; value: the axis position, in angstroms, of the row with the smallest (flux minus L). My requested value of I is 4044.0 angstroms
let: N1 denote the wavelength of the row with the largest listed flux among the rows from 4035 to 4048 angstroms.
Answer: 4036.5 angstroms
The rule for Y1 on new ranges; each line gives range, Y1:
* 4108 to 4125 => 89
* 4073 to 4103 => 101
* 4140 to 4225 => 94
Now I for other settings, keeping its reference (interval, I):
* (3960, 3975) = 3971.5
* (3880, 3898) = 3886.5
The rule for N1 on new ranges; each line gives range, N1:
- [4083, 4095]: 4084.0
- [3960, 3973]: 3964.0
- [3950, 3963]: 3954.0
